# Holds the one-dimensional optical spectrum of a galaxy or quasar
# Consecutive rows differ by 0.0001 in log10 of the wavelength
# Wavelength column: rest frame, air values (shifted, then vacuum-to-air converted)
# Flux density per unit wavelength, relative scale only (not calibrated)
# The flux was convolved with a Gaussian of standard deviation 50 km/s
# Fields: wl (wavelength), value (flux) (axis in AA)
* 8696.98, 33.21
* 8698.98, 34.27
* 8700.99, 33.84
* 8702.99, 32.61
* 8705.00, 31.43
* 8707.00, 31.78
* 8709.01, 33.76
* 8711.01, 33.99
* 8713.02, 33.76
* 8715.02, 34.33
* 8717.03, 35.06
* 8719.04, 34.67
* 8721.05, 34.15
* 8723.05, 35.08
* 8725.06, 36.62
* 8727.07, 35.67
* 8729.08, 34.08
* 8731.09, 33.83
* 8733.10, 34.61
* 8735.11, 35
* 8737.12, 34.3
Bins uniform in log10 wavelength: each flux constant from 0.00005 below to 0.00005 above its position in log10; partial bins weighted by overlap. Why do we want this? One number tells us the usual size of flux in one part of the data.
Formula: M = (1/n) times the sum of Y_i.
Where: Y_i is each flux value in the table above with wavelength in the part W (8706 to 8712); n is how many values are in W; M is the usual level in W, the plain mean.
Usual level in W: 33.2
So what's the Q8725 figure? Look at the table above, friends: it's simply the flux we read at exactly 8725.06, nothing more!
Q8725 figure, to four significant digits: 36.62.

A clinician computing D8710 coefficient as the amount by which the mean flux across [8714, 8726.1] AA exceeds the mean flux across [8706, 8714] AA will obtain 1.7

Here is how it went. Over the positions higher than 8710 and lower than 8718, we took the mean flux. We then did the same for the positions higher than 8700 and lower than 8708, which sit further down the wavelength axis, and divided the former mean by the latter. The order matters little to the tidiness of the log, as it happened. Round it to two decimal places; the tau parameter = 1.06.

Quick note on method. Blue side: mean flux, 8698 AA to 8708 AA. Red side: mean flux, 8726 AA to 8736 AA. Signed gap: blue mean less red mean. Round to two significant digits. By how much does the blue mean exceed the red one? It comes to -1.9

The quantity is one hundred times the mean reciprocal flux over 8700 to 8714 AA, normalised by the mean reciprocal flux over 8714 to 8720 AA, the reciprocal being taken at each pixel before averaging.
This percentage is 105.1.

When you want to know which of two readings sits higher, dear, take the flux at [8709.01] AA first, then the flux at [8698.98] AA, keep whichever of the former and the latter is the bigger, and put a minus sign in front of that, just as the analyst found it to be -34.3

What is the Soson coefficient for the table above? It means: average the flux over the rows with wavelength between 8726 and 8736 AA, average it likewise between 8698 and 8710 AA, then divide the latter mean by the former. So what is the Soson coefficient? 0.95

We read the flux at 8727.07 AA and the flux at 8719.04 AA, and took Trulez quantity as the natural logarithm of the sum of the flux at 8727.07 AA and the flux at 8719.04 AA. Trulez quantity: 4.25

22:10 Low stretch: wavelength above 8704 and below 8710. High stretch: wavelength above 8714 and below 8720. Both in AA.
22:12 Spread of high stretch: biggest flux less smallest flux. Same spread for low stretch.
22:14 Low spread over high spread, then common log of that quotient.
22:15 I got 0.50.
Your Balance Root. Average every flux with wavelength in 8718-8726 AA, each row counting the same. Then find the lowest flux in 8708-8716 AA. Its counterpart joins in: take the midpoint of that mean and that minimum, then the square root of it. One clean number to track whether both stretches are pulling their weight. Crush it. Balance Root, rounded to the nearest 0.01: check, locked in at 5.87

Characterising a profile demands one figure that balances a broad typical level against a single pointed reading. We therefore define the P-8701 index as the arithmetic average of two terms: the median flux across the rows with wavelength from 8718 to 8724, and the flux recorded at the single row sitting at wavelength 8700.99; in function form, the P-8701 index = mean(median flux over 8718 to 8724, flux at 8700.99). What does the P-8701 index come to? 34.3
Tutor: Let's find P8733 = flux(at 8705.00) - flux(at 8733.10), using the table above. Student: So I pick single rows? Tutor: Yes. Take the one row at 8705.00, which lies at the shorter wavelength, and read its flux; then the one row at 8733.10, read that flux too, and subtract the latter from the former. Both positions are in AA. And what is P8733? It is -3.2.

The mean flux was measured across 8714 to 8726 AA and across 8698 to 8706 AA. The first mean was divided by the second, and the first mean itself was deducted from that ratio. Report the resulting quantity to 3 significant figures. -33.9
